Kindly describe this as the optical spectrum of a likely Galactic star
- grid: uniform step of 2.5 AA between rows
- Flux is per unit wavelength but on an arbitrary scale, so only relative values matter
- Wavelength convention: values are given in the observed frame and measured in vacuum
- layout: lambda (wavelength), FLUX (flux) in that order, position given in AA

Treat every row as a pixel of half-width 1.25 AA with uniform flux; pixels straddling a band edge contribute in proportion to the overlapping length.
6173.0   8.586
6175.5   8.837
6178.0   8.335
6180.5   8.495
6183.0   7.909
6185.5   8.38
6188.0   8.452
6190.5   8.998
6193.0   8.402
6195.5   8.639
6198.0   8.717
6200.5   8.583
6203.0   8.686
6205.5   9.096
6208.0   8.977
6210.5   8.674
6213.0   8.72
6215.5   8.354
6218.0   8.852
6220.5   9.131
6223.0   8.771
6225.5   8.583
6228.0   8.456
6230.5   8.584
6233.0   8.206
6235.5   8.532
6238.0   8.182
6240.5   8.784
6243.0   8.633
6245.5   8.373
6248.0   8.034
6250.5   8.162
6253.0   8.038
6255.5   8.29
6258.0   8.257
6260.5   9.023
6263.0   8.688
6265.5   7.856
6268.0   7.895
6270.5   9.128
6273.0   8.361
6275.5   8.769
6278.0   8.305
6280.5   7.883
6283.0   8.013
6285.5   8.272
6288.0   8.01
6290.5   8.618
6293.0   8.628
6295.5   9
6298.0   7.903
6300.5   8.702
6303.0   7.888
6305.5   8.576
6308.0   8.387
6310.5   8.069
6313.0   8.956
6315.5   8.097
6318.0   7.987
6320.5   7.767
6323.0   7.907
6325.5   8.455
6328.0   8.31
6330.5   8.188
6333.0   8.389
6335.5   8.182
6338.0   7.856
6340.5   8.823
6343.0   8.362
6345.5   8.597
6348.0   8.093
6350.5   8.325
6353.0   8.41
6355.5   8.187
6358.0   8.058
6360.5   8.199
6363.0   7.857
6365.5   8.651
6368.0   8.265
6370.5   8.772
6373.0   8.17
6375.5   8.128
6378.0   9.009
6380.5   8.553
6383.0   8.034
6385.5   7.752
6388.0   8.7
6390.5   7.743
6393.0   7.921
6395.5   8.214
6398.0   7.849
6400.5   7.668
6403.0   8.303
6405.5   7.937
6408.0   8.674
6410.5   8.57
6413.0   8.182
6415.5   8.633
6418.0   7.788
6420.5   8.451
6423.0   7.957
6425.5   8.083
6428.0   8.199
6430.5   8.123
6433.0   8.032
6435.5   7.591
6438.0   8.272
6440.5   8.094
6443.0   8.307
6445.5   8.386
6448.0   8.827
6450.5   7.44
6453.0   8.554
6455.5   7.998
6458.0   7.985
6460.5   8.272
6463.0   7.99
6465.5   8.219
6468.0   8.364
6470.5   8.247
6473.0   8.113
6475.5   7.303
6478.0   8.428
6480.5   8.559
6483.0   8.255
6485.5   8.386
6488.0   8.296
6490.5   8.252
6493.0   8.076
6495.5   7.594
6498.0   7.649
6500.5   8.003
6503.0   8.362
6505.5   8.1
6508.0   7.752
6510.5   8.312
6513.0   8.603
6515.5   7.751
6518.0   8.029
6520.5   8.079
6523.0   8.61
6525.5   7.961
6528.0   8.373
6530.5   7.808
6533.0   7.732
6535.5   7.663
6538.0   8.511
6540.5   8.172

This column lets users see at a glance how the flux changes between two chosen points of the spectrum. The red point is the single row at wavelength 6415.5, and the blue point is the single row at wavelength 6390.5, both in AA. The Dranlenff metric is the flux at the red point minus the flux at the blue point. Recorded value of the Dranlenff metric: 0.9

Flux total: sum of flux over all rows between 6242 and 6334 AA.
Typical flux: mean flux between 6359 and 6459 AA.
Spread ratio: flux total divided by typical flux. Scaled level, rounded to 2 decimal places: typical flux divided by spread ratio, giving 0.22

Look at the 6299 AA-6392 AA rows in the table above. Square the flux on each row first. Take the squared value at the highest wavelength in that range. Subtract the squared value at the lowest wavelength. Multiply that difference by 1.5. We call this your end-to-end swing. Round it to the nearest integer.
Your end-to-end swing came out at -24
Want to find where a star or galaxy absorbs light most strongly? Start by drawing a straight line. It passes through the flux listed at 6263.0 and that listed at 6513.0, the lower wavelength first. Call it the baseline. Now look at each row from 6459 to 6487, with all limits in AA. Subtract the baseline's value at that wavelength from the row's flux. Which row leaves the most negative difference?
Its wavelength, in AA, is 6475.5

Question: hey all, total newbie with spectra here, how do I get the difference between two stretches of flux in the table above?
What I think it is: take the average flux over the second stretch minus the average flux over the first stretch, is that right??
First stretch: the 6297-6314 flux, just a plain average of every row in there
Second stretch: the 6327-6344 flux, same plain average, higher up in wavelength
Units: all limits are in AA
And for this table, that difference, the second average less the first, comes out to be -0.05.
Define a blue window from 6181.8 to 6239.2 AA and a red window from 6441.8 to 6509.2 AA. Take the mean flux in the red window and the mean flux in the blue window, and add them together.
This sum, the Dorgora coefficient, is 16.7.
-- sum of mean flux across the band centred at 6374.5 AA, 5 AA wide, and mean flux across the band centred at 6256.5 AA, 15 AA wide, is 16.6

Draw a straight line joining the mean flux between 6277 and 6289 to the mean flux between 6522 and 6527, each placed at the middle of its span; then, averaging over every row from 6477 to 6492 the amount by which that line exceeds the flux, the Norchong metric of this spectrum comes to -0.11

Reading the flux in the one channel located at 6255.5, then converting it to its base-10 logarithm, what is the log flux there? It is 0.92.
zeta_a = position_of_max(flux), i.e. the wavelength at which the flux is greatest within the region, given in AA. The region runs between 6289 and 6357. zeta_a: 6295.5 AA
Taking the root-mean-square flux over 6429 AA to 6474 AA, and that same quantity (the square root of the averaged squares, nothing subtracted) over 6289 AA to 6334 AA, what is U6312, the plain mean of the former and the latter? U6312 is 8.25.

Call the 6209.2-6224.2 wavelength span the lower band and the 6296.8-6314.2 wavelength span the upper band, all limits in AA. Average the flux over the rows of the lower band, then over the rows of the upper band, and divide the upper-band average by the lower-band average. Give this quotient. 0.955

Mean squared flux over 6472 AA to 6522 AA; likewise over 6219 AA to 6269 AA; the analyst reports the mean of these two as 68.4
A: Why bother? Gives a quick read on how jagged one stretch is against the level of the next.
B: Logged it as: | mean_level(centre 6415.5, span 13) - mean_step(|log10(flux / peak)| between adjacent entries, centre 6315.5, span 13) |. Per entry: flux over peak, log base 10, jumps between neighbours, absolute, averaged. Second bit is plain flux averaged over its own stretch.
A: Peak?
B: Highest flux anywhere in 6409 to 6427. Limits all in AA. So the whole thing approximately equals 8.30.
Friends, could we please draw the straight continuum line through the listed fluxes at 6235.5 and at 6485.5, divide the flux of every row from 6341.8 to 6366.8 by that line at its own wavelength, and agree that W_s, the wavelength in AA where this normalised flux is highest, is 6365.5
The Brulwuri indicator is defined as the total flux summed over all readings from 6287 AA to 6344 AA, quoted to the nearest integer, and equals 191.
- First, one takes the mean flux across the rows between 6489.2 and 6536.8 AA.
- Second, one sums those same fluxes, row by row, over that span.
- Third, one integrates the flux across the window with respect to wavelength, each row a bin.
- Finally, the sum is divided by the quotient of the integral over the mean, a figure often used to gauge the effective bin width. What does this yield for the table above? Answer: 3.21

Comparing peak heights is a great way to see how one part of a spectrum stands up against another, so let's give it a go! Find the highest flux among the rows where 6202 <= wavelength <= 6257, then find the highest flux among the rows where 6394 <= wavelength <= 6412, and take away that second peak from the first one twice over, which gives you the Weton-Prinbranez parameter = -8.22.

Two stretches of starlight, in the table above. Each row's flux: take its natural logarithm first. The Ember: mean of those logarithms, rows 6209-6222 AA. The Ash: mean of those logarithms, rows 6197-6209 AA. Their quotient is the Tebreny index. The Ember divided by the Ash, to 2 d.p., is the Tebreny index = 1.00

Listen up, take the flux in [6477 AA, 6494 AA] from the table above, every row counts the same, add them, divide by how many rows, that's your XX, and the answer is 8.32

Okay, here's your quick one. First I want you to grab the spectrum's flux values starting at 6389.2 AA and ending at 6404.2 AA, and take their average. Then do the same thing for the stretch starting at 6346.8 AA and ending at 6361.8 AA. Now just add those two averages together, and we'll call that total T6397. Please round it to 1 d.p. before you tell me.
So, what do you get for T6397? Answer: 16.2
